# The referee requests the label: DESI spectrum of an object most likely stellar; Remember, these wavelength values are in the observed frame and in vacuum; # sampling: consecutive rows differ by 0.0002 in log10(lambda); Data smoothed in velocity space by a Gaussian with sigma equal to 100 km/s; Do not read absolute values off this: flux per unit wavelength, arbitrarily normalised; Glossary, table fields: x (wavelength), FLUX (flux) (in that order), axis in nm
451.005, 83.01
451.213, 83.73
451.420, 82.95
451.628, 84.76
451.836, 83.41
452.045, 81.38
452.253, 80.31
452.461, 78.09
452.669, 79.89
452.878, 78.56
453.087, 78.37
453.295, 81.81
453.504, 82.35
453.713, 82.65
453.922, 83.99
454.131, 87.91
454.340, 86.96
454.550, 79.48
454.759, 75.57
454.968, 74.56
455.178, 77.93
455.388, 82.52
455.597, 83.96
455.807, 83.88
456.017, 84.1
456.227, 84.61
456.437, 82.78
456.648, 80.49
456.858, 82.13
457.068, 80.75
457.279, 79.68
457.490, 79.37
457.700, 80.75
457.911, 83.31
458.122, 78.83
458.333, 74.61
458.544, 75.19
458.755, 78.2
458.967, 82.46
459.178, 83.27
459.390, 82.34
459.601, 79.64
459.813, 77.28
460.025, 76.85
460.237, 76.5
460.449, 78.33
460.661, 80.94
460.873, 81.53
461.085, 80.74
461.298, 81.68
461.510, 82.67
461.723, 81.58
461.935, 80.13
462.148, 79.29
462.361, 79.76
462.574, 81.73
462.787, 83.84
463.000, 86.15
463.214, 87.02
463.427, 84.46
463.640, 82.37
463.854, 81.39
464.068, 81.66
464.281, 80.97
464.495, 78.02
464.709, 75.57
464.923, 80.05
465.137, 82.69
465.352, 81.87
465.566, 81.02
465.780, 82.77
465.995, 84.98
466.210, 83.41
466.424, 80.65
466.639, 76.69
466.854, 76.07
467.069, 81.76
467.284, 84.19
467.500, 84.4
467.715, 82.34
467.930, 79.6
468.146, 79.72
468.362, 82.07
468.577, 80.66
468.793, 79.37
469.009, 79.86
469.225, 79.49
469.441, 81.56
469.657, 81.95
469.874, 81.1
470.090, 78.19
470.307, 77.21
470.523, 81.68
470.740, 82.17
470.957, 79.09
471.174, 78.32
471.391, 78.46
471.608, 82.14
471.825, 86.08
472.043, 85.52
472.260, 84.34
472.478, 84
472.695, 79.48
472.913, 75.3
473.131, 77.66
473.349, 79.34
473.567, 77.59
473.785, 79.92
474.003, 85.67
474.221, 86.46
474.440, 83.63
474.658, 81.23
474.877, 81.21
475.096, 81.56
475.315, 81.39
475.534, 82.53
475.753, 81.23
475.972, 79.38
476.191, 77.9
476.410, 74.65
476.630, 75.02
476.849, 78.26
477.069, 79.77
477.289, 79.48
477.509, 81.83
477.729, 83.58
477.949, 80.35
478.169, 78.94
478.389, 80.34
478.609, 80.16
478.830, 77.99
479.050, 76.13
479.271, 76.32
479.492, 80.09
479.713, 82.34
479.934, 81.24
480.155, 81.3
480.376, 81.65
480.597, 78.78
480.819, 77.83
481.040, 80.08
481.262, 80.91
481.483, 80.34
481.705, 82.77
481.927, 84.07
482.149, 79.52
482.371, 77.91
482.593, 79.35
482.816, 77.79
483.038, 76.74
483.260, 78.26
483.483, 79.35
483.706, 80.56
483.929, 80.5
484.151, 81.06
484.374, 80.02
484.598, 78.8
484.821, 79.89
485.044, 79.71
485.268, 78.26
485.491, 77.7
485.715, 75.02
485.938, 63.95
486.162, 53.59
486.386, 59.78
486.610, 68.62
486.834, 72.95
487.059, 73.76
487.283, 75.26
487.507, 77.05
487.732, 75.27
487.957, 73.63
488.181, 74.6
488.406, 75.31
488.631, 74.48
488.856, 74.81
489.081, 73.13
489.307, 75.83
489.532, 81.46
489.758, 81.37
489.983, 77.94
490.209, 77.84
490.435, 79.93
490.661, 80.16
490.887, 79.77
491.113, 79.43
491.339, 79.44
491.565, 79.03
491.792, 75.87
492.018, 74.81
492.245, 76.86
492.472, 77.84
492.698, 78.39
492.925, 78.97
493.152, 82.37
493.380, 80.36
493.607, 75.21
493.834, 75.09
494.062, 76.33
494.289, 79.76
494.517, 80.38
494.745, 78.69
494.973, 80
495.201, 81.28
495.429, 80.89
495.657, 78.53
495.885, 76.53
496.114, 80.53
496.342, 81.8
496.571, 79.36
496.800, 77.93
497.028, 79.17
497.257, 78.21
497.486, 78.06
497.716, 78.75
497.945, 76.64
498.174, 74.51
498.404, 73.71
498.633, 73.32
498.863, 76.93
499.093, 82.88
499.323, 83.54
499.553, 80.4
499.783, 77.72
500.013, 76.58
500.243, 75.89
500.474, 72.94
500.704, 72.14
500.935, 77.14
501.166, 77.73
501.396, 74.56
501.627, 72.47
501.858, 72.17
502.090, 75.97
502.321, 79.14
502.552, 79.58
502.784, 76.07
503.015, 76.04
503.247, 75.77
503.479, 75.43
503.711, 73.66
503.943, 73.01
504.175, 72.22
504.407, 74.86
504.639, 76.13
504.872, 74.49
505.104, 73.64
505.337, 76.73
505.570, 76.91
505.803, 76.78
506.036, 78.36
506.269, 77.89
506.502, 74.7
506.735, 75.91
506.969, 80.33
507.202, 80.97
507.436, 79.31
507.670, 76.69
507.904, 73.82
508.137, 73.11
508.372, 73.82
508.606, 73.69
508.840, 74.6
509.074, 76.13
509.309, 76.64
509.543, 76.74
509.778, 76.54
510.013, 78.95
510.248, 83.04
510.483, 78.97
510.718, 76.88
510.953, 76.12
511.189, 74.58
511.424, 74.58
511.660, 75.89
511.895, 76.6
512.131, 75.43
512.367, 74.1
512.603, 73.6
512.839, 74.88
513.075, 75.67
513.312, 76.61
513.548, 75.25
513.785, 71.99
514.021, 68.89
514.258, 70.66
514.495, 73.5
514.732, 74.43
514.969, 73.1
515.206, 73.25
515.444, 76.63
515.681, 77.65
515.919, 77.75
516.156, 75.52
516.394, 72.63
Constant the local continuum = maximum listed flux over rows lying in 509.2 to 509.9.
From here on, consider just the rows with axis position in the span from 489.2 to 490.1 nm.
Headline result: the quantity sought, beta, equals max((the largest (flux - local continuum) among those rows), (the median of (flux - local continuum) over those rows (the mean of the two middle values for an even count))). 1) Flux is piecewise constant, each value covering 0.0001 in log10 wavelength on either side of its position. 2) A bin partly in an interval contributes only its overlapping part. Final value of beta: 4.7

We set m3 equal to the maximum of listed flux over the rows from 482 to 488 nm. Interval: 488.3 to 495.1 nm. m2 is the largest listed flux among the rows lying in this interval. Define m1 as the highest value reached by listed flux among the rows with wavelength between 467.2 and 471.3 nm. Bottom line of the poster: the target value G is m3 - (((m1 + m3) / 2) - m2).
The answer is 81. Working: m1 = 84.4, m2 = 82.37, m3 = 81.06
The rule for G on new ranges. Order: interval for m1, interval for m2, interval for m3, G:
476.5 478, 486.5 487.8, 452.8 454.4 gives 79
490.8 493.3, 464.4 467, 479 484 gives 86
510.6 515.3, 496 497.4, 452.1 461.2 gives 87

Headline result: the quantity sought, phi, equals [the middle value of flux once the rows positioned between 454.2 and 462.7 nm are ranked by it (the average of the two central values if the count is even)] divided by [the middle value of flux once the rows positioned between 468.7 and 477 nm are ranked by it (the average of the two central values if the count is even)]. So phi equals 1.003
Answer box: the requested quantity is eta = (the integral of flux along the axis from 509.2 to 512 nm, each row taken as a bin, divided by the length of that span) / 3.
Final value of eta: 25.7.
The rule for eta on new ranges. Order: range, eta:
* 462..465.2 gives 27.2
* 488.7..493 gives 26.0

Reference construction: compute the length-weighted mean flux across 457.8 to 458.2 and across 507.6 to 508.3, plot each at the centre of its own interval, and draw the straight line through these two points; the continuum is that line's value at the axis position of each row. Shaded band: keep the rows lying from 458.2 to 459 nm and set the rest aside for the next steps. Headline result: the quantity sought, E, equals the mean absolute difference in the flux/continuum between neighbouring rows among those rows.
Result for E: 0.033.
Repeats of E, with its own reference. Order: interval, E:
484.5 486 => 0.036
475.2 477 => 0.023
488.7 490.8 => 0.026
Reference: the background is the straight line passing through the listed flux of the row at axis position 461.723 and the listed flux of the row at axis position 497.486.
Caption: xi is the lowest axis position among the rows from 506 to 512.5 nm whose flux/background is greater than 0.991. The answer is 506.036 nm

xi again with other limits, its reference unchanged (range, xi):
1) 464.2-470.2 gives 464.281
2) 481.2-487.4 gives 481.262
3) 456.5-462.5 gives 456.858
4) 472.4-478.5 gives 472.478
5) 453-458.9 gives 453.295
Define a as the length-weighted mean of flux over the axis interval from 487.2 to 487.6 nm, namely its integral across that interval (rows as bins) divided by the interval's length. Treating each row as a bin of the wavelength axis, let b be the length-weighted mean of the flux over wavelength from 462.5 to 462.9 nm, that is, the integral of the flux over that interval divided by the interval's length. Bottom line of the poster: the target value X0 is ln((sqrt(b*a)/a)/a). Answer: -4.29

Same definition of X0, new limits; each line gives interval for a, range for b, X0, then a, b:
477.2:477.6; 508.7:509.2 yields -4.42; 80.6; 75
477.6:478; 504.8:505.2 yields -4.46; 82.2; 74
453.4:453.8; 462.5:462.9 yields -4.41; 82.5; 83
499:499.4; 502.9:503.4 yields -4.47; 83.2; 76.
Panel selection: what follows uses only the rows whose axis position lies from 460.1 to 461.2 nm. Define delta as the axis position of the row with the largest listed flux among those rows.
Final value 460.873 nm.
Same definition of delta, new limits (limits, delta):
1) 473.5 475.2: 474.221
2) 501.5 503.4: 502.552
